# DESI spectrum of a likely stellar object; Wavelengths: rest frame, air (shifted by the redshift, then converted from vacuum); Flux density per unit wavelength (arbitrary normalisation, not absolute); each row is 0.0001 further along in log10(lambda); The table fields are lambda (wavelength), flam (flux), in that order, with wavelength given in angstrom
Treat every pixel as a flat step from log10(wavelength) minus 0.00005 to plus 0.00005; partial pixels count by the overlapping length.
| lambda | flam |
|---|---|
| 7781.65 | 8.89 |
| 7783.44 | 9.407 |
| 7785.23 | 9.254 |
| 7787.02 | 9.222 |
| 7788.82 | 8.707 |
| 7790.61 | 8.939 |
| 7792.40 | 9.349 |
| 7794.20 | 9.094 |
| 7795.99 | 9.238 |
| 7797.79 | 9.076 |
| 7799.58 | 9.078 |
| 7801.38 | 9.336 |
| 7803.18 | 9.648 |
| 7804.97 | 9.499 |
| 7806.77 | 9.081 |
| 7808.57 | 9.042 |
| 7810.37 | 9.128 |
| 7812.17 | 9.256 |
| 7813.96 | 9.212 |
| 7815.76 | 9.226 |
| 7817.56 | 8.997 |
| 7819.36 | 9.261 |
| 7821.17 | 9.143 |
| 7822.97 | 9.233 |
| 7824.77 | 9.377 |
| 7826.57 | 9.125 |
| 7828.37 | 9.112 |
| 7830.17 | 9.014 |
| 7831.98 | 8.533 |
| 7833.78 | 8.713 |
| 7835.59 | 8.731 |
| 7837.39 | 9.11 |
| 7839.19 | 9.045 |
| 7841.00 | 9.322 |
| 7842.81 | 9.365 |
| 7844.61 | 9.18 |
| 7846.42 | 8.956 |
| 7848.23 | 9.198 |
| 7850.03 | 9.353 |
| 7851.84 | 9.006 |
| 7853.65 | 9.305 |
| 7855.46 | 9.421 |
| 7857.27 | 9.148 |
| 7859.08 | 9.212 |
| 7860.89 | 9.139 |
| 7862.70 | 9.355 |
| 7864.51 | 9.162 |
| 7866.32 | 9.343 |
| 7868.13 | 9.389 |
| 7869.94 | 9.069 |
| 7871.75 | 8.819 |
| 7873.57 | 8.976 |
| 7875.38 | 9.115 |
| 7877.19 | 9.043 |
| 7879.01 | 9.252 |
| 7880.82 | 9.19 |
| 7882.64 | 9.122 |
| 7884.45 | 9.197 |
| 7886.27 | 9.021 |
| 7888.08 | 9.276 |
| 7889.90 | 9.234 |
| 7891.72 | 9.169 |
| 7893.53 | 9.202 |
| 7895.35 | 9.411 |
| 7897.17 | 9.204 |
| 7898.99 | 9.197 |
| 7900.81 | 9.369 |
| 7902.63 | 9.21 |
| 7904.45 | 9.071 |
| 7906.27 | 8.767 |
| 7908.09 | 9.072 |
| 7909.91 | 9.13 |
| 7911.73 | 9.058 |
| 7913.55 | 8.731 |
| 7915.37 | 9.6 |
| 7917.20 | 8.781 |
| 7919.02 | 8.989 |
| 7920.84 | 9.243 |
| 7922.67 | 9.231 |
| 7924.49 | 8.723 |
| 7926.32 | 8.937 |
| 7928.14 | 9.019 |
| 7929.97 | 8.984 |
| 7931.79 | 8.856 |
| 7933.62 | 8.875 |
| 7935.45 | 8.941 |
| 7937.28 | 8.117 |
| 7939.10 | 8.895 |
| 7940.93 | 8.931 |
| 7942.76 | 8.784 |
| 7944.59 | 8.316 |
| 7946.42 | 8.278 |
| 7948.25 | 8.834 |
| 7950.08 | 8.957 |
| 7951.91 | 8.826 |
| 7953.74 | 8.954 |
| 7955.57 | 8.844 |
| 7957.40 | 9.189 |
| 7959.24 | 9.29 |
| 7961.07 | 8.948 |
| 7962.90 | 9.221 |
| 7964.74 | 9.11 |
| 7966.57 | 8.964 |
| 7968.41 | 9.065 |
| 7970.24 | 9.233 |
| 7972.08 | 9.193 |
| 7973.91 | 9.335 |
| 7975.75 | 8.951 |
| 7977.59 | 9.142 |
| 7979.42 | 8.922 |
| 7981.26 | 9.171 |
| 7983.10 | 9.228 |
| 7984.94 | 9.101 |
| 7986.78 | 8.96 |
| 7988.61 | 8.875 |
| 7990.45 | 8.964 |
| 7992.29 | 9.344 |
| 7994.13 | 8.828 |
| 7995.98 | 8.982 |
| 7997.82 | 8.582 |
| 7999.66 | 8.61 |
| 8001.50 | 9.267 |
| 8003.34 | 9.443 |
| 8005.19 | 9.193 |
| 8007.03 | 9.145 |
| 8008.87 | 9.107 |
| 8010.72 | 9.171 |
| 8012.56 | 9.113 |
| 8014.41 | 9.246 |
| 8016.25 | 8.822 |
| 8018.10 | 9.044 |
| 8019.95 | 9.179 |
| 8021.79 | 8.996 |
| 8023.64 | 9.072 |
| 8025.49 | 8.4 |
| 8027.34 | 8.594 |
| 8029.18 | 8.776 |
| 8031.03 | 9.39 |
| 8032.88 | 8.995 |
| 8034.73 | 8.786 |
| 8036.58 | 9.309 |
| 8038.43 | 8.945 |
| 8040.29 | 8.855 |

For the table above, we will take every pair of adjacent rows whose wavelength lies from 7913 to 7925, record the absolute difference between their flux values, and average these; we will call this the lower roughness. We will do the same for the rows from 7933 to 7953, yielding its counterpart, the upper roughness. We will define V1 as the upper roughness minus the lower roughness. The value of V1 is -0.13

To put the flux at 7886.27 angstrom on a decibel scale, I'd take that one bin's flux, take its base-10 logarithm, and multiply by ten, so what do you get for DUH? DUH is 9.55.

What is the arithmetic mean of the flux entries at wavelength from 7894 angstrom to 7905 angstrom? 9.24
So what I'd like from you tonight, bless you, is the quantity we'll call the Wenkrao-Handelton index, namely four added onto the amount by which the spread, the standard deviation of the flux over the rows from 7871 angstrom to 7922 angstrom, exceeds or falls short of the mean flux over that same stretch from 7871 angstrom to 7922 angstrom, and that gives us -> -4.93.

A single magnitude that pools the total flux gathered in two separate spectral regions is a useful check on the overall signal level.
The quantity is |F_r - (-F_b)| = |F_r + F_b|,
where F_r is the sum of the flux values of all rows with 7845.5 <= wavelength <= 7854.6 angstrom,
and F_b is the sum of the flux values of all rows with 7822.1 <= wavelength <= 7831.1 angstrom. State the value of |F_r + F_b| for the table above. 91.7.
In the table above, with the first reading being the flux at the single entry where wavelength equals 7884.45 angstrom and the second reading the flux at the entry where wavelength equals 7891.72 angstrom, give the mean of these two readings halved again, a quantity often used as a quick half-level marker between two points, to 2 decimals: 4.59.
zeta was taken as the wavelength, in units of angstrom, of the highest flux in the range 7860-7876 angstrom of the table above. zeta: 7868.13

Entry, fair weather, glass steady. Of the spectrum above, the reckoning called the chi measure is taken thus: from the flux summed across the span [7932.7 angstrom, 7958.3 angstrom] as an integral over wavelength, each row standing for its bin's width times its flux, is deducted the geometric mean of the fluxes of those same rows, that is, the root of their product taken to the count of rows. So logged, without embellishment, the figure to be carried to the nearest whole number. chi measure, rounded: 216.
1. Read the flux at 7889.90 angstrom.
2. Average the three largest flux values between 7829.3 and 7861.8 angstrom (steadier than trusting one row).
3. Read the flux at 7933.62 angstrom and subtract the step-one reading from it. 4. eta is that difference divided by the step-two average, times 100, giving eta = -4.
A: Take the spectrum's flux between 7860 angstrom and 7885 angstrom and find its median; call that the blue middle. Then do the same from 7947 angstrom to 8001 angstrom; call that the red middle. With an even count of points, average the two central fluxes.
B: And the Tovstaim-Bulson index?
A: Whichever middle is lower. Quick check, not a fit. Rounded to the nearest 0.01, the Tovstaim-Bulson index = 8.96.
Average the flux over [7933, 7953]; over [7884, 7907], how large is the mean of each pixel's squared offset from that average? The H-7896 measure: 0.25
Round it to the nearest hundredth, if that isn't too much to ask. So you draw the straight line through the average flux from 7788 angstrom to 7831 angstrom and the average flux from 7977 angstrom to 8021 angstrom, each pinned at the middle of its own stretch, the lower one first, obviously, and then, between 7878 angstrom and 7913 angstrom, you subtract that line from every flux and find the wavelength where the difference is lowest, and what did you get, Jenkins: 7906.27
